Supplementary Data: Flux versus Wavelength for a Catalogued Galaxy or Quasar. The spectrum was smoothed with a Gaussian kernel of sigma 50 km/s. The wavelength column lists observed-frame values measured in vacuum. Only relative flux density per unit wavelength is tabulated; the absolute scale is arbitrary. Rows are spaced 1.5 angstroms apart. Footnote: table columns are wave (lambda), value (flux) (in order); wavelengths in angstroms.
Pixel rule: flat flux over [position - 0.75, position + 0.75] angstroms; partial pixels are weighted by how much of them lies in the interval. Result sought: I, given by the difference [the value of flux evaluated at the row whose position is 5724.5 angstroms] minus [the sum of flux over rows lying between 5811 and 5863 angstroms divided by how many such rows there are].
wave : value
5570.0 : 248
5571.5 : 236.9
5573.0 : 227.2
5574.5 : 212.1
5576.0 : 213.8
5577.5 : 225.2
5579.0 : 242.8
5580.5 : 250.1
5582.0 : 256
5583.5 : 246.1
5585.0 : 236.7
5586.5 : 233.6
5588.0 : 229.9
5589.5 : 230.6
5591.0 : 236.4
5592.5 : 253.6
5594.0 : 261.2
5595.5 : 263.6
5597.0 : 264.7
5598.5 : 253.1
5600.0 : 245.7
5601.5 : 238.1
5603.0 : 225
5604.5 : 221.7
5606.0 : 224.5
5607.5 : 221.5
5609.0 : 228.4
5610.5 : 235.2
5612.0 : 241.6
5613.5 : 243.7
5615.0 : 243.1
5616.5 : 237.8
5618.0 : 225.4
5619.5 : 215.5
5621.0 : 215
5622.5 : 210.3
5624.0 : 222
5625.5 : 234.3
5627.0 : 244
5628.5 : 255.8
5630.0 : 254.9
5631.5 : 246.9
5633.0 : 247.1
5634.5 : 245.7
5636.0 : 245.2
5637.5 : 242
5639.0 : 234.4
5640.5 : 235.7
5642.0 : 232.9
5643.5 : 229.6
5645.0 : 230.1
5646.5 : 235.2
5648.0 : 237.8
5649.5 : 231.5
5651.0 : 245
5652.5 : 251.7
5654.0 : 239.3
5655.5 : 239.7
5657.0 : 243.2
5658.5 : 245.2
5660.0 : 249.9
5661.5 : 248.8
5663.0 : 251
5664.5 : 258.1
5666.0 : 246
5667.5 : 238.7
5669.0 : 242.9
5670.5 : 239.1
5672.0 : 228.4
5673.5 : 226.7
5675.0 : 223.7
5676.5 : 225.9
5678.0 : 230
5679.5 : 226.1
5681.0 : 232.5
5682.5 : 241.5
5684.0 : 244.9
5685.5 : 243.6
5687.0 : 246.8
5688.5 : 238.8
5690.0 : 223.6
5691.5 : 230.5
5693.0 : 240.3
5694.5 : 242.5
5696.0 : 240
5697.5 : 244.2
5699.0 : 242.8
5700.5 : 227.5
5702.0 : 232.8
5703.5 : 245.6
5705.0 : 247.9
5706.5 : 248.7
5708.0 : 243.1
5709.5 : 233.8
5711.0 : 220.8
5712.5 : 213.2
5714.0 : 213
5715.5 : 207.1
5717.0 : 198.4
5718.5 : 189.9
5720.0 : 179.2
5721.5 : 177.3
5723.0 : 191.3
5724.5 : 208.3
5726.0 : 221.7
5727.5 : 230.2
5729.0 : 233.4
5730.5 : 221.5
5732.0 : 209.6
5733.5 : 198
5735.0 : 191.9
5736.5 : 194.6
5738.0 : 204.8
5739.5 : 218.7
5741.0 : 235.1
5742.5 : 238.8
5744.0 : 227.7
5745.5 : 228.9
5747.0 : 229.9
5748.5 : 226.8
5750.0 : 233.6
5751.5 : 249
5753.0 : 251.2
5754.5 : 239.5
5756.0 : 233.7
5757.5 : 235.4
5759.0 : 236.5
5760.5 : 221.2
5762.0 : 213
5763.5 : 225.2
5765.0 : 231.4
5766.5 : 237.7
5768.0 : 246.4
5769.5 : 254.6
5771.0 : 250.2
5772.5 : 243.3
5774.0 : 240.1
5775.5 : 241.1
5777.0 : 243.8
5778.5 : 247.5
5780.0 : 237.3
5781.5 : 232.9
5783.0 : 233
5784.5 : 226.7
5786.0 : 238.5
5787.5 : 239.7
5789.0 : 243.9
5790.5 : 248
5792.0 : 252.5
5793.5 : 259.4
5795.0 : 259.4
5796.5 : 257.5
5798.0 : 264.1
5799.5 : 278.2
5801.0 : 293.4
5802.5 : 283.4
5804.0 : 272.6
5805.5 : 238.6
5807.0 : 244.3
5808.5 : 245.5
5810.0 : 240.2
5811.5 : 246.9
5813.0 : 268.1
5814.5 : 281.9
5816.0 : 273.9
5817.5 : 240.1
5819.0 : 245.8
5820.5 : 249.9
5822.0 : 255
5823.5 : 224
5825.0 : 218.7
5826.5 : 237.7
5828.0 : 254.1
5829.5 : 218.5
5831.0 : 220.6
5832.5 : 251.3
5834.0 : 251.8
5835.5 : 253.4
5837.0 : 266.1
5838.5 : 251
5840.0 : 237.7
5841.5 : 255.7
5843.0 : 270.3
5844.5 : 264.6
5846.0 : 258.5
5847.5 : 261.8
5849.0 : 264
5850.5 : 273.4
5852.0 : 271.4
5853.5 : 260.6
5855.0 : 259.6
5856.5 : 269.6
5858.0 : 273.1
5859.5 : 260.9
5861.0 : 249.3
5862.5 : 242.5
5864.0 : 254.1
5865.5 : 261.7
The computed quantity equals -45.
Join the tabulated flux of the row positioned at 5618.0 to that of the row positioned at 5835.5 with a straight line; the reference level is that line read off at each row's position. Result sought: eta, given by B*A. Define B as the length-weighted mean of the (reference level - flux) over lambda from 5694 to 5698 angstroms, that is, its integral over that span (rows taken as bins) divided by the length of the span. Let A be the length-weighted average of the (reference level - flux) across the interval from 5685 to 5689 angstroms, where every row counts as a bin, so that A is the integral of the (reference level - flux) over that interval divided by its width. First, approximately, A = -9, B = -6.7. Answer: 60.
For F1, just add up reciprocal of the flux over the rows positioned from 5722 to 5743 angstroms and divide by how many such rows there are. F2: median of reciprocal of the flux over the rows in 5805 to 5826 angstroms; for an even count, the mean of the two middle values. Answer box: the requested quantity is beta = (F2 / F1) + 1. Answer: 1.87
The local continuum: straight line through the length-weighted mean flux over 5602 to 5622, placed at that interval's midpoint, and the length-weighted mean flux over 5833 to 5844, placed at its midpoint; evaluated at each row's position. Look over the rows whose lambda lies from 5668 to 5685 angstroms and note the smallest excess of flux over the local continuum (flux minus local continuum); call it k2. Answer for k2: -13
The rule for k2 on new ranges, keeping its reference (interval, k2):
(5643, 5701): -14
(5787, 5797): -10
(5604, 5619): -7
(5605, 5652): -20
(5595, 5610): -7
